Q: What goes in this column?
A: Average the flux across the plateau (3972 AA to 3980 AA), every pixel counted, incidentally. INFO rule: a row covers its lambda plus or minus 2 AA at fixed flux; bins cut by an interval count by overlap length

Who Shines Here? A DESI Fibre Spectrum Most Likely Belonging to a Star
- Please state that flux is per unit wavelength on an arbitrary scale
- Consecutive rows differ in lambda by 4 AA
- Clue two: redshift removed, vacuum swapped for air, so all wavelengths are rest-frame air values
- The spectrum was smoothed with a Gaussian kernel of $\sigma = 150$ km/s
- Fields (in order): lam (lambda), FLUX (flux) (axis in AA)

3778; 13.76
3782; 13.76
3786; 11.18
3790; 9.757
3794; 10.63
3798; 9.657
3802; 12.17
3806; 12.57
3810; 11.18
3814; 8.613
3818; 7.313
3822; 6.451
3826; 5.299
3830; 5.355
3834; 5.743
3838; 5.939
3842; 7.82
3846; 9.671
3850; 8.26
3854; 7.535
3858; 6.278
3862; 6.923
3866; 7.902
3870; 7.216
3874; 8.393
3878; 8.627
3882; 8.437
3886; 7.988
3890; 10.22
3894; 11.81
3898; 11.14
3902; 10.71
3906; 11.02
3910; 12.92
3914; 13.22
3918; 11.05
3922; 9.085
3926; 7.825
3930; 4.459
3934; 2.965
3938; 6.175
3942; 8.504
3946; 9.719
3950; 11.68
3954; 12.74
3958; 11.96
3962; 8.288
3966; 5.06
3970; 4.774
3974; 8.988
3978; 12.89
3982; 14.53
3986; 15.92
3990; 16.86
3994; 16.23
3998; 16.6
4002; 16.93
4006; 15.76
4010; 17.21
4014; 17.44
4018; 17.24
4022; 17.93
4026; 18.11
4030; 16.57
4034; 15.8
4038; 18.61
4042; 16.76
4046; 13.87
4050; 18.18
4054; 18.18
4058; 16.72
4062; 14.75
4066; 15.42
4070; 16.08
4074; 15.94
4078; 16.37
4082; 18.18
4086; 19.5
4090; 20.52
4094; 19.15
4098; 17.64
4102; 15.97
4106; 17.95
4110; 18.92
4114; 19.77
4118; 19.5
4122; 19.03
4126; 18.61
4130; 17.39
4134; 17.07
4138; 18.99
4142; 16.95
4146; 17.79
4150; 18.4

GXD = 10.9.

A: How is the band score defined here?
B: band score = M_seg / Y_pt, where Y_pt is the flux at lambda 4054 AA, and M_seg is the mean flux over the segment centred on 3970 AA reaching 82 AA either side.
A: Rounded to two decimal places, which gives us 0.69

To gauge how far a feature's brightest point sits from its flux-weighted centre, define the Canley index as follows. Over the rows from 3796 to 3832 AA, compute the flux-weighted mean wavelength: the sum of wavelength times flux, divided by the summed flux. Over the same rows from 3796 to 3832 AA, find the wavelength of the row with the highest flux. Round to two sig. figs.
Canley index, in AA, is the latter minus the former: -5.3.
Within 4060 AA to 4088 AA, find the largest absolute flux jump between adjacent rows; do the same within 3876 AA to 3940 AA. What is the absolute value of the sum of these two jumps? 5.18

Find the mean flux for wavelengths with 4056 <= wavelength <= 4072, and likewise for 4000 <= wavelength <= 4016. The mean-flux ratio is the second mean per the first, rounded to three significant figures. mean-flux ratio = 1.07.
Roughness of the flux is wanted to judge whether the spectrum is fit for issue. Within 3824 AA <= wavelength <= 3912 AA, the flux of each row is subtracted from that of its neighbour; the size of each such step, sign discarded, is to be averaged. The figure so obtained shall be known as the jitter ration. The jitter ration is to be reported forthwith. 0.92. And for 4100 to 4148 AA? 1.03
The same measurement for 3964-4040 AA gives 1.26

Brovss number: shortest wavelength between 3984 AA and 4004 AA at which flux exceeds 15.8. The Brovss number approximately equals 3986 AA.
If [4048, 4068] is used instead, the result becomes 4050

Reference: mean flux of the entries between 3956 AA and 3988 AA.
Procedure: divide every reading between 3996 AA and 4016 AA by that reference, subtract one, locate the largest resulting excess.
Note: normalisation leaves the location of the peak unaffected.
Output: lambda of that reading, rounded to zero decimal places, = 4014 AA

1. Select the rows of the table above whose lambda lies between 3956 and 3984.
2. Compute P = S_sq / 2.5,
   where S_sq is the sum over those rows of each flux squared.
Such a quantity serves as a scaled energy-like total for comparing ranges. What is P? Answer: 287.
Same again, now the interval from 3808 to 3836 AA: 154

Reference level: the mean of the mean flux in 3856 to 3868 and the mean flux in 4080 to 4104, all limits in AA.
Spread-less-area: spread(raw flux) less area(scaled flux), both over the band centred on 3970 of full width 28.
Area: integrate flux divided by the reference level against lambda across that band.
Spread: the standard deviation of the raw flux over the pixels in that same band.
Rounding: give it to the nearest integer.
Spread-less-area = -17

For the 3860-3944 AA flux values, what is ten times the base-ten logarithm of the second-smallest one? 6.5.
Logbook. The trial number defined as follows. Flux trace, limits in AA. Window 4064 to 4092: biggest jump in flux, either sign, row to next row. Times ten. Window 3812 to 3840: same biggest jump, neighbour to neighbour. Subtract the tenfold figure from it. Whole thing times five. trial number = -84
